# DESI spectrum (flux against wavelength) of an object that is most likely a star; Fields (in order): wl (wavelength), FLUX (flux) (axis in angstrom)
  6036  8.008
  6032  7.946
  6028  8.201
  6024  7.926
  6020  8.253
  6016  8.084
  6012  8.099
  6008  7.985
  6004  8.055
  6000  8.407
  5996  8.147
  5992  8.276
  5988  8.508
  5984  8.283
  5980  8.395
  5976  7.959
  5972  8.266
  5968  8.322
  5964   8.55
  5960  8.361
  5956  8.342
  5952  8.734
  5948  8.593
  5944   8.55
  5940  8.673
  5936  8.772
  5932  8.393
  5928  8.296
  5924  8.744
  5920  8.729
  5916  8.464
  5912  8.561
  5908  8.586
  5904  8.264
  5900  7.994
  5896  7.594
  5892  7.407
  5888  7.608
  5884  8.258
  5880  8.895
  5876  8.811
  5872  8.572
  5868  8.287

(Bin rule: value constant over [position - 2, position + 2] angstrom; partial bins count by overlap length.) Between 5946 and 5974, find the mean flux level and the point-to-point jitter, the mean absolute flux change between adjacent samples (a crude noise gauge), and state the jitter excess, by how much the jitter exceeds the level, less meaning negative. -8.28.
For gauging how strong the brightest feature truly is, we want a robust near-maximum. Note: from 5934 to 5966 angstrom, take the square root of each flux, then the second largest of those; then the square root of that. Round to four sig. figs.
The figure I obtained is 1.719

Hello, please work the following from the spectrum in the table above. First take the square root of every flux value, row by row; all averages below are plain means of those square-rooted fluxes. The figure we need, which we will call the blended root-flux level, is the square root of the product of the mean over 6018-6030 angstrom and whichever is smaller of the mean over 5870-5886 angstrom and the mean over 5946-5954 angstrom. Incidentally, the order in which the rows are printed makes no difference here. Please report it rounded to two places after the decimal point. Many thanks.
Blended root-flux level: 2.89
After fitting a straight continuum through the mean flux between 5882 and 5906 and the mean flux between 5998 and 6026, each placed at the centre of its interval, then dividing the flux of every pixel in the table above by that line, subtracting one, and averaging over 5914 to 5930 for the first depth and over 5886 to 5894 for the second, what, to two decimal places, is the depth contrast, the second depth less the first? -0.12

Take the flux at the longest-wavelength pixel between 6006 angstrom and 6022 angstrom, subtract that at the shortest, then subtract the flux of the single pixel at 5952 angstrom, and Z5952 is -8.5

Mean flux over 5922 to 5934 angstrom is 8.48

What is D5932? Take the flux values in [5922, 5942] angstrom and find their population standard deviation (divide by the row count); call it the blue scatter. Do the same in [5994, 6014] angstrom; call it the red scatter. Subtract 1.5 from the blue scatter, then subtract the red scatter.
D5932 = -1.45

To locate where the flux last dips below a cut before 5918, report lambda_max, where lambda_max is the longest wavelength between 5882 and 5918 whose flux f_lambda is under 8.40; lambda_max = 5904 angstrom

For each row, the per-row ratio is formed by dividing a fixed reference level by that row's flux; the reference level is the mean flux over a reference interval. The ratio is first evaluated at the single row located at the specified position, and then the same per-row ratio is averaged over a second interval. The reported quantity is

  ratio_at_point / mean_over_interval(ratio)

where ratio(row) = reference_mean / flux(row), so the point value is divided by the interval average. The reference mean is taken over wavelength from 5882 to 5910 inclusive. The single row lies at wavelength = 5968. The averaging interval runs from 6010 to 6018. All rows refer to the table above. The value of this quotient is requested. 0.97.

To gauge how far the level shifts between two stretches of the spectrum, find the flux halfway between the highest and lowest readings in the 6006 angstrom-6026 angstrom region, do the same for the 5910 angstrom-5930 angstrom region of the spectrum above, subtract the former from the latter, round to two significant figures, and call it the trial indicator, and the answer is 0.43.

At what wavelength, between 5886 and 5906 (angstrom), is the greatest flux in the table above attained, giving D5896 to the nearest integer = 5904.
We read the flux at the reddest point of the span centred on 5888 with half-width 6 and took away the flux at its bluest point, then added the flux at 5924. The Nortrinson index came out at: 7.9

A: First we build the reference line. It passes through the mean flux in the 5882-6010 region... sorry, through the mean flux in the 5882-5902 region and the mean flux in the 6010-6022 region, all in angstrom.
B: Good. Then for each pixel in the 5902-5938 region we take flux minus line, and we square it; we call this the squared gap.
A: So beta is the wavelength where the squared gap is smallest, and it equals 5928 angstrom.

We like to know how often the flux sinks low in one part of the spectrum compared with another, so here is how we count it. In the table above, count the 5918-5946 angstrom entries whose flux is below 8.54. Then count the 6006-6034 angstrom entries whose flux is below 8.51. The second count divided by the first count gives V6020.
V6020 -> 3.5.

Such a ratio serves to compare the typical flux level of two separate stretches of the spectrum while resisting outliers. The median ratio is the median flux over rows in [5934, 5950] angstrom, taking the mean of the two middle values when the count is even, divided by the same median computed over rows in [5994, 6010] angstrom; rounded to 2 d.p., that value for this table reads 1.07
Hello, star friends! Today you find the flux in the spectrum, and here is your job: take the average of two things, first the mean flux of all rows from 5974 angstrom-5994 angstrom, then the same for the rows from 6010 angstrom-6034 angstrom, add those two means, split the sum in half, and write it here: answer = 8.18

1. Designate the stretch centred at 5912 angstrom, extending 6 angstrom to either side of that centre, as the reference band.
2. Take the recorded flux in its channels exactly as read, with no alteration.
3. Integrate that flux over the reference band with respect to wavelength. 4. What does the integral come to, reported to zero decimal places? 102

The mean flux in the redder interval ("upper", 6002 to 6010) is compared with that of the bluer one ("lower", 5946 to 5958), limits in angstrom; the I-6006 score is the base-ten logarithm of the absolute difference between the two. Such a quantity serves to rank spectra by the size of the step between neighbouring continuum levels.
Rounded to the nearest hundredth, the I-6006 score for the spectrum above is -0.27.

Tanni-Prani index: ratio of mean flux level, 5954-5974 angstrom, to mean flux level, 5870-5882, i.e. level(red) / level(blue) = 0.96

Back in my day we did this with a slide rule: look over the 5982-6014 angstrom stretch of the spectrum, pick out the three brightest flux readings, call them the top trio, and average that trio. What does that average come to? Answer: 8.40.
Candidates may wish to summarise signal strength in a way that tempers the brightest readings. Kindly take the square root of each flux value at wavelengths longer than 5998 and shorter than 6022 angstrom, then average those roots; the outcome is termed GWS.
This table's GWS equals 2.85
